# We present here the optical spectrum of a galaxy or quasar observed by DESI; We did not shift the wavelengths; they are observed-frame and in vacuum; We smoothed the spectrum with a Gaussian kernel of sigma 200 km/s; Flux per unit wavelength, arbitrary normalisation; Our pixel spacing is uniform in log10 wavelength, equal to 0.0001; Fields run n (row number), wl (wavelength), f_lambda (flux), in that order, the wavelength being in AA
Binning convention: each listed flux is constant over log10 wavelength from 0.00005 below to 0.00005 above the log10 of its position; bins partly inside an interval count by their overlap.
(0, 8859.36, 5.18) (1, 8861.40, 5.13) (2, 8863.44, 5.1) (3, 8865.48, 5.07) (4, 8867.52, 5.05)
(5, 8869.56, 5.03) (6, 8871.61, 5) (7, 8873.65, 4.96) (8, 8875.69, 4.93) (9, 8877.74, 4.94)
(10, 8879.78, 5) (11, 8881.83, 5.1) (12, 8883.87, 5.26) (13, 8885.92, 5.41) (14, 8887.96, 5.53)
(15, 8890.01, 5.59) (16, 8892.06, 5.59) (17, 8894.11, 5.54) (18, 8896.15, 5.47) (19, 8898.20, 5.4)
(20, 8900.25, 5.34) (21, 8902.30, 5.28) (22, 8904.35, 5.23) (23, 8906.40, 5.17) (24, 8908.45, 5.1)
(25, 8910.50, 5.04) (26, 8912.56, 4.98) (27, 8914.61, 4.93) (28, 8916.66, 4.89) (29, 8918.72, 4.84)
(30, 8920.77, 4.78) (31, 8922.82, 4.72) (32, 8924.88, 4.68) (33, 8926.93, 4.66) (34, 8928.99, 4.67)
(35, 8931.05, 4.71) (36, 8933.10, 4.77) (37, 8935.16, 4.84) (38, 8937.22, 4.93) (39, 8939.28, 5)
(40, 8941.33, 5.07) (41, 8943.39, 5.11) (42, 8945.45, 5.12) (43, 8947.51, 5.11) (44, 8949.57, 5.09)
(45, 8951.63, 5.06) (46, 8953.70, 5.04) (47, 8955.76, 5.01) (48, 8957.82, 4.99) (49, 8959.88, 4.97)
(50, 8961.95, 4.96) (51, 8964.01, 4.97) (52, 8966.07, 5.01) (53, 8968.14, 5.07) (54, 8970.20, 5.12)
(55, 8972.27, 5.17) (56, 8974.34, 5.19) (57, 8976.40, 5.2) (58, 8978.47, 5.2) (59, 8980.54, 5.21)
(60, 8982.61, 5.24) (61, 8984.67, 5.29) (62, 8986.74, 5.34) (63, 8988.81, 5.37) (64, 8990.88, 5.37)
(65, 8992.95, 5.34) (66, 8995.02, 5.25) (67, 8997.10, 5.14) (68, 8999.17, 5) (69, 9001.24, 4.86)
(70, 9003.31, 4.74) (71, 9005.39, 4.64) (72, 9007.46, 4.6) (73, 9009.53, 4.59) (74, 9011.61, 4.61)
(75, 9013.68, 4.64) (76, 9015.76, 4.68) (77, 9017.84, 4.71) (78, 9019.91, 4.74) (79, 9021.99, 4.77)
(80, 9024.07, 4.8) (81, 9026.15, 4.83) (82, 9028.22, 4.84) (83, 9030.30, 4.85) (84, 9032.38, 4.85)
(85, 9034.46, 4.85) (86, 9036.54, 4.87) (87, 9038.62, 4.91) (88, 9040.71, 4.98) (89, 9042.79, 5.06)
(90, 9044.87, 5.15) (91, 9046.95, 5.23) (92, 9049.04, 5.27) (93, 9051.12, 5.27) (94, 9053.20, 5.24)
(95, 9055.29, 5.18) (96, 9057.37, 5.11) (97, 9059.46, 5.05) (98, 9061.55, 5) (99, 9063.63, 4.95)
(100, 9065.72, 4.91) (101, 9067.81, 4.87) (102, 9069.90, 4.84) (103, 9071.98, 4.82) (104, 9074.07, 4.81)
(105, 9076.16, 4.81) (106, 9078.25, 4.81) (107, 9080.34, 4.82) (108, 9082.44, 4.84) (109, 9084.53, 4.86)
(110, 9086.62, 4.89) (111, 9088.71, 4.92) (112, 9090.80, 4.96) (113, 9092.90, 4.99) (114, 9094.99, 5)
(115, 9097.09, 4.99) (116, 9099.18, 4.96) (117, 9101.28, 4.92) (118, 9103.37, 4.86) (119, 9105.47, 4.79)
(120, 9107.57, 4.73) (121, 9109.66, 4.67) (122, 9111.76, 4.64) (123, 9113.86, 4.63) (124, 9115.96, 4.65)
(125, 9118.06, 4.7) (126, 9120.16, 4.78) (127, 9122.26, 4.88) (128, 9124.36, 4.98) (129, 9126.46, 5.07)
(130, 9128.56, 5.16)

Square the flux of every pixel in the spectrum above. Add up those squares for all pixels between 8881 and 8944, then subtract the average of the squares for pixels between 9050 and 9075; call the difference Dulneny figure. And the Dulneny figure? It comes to 779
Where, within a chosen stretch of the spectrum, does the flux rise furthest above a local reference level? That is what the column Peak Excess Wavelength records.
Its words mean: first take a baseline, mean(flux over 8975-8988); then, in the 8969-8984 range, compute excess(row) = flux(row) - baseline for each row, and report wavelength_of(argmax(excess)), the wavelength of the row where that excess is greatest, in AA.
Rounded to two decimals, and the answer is 8982.61 AA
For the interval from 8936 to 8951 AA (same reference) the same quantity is 8945.45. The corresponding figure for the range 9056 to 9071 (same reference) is 9057.37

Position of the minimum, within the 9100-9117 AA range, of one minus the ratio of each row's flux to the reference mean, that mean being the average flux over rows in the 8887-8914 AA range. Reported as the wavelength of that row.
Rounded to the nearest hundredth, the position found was 9101.28 AA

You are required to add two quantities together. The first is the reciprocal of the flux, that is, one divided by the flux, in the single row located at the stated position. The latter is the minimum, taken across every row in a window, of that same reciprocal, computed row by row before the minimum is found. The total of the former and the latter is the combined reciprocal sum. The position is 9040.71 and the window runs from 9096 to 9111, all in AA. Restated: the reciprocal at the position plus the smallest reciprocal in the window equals 0.401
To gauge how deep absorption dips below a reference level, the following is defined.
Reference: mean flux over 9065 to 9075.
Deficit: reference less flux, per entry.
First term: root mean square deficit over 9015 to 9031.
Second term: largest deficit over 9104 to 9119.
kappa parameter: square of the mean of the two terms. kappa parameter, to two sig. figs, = 0.025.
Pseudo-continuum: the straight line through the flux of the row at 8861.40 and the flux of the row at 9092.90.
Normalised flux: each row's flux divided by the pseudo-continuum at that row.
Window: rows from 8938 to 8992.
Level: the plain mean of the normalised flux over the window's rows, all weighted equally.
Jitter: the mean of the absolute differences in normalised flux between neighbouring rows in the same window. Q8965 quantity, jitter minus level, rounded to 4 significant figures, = -1.006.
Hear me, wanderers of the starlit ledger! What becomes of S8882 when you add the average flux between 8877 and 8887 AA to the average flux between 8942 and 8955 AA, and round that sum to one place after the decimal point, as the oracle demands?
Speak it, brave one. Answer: 10.2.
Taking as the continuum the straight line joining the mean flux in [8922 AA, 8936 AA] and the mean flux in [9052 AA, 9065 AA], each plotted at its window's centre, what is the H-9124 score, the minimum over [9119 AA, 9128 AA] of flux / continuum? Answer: 0.91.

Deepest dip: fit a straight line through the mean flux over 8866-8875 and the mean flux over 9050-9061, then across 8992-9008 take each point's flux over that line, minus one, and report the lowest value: -0.10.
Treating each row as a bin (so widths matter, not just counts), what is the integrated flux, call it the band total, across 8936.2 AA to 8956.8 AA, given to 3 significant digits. 104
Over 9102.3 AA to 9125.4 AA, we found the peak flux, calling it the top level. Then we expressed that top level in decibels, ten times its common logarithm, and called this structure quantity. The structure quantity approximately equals 6.97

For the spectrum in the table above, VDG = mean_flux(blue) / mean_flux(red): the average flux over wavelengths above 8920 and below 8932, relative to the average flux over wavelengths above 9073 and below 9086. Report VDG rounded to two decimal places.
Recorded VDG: 0.97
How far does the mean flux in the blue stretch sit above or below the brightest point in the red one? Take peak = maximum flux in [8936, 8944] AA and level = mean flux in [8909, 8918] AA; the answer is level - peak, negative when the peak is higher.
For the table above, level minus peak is -0.15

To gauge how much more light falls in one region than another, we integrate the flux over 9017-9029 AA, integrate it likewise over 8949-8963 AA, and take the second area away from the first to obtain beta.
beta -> -13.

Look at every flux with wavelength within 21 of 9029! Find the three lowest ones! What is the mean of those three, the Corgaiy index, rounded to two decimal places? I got 4.61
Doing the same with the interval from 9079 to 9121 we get 4.64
